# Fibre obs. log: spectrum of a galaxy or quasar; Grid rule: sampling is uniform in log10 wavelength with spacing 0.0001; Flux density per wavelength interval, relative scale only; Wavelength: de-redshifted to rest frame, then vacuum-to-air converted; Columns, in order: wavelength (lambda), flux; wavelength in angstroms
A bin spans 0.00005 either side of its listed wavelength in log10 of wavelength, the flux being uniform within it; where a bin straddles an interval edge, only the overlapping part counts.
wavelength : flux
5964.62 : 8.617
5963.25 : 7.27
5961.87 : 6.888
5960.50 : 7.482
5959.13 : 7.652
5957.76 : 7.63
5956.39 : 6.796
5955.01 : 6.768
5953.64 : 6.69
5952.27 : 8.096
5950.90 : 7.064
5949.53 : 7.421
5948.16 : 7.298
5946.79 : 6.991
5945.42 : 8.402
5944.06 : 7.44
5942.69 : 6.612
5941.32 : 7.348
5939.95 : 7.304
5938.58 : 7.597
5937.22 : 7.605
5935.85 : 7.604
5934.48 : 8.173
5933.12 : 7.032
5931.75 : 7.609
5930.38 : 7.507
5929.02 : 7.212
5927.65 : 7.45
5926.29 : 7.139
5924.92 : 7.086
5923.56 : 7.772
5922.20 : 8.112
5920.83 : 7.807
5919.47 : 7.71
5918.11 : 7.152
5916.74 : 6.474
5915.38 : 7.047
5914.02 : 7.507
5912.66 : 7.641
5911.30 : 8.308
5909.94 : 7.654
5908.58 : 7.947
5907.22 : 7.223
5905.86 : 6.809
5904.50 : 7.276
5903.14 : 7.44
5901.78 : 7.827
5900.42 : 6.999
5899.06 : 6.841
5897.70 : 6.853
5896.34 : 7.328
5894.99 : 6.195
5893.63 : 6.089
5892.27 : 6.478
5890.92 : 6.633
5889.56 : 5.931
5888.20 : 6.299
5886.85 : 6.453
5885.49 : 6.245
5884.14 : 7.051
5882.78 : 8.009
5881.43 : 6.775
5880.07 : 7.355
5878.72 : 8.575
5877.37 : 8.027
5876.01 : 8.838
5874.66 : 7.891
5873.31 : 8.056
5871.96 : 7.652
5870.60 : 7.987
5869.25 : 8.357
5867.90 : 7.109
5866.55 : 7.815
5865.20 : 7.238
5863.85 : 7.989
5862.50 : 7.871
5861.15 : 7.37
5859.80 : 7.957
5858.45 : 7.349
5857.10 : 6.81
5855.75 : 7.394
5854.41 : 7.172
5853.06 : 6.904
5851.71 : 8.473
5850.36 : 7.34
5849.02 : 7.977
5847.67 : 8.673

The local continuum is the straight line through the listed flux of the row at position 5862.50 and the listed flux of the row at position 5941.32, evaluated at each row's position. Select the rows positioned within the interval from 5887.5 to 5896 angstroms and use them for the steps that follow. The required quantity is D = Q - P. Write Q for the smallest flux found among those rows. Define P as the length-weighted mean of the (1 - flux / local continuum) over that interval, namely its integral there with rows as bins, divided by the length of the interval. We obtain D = 5.8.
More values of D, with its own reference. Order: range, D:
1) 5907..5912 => 7.3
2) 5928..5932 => 7.2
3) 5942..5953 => 6.6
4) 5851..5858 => 6.7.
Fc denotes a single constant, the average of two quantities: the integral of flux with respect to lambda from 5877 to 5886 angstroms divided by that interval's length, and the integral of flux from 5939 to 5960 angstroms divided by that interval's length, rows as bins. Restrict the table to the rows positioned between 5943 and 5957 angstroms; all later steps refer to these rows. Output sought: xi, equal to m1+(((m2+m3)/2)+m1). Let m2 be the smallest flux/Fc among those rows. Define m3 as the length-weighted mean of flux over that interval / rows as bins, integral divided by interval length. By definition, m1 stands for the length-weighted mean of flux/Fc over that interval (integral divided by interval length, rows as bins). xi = 6.07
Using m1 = 0.987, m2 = 0.91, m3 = 7.28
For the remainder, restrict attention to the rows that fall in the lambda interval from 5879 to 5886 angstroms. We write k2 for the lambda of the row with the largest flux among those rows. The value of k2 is 5882.78 angstroms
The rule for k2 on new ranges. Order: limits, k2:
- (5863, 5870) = 5869.25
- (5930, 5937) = 5934.48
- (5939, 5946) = 5945.42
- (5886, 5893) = 5890.92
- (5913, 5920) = 5919.47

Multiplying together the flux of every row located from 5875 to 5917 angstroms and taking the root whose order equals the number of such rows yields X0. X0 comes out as 7.13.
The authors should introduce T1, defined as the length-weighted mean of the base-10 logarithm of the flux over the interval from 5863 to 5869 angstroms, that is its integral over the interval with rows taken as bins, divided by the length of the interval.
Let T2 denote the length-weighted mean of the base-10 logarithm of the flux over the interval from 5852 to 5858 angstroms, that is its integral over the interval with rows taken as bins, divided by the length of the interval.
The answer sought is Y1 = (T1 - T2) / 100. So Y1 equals 0.0003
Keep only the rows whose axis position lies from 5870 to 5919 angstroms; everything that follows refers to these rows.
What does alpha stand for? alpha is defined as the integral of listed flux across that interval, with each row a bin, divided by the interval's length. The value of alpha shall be 7.25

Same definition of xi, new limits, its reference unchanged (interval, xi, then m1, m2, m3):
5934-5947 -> 6.25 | 1.019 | 0.90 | 7.52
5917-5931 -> 6.24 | 1.012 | 0.96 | 7.46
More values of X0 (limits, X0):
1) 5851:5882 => 7.67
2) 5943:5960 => 7.34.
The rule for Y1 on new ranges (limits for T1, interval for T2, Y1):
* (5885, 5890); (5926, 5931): -0.0007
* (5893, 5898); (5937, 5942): -0.0005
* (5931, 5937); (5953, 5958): 0.0004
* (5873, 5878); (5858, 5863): 0.0003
